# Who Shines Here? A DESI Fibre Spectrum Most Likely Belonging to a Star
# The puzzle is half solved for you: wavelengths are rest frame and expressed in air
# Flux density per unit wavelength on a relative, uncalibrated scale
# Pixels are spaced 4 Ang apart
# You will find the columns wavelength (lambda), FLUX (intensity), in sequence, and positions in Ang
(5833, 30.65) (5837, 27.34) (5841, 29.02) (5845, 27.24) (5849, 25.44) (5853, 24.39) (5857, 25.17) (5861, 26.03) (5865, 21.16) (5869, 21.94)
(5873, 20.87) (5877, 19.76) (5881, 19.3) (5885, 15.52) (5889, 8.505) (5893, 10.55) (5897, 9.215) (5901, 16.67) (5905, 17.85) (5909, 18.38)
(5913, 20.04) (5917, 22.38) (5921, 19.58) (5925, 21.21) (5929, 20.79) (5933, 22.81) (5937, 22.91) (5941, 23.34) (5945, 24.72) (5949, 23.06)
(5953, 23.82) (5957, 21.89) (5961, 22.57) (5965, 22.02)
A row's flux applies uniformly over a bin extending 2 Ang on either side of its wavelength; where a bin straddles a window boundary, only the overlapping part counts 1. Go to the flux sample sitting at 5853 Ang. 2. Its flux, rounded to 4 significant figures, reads 24.39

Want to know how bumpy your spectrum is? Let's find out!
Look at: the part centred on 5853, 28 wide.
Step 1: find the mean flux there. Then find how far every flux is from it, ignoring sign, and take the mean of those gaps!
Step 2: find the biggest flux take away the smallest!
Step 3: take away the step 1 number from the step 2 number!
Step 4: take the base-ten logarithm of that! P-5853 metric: 0.79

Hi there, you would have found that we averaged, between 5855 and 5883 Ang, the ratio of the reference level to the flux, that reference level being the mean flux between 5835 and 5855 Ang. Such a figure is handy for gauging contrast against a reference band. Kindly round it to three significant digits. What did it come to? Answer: 1.22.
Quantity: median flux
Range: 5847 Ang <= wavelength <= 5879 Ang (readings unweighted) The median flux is 23.2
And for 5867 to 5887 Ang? 19.8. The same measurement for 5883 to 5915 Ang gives 16.1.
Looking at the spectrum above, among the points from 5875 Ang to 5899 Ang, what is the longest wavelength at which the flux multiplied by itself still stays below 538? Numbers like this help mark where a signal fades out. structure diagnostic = 5897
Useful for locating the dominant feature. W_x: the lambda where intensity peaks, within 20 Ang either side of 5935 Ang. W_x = 5945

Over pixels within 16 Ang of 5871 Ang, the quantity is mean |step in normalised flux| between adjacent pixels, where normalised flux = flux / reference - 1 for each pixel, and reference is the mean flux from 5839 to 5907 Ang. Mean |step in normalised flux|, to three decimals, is 0.093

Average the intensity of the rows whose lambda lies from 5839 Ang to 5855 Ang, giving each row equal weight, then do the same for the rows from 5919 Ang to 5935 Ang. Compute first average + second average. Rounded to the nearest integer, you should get 48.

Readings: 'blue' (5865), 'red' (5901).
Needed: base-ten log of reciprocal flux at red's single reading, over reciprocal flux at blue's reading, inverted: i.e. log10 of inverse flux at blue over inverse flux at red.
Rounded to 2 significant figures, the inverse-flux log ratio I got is -0.10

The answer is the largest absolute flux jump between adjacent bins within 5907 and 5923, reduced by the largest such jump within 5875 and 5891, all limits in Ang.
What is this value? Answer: -4.2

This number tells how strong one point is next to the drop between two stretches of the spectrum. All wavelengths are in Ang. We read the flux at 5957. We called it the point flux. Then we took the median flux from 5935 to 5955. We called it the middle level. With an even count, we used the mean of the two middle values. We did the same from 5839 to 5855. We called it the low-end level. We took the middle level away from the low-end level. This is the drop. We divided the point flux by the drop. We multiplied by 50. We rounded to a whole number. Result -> 365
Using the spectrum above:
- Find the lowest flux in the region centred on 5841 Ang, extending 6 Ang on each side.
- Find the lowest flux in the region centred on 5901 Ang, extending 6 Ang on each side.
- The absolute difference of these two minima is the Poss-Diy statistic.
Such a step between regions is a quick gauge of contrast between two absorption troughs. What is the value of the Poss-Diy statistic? 18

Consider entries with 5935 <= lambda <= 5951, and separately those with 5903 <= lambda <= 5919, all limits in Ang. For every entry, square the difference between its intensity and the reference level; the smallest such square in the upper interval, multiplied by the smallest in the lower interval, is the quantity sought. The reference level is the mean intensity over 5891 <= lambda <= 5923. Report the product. 38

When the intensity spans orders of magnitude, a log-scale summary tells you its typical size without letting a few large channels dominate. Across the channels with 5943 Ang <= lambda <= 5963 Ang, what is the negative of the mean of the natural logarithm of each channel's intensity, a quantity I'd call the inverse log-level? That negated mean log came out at -3.14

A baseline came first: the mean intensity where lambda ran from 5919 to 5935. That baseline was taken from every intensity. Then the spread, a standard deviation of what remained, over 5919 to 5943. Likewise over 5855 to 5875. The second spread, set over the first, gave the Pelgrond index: 1.6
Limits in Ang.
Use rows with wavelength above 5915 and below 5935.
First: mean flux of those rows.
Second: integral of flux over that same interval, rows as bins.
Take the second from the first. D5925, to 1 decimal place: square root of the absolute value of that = 20.1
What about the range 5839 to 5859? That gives 22.3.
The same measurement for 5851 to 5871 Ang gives 21.2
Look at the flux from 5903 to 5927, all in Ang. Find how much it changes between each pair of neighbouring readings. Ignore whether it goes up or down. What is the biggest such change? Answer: 2.8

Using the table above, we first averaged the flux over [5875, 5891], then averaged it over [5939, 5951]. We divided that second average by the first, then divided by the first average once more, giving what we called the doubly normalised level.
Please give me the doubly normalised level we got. 0.10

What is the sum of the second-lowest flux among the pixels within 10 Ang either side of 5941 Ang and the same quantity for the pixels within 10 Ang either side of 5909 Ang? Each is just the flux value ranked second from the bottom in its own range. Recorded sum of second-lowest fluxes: 41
